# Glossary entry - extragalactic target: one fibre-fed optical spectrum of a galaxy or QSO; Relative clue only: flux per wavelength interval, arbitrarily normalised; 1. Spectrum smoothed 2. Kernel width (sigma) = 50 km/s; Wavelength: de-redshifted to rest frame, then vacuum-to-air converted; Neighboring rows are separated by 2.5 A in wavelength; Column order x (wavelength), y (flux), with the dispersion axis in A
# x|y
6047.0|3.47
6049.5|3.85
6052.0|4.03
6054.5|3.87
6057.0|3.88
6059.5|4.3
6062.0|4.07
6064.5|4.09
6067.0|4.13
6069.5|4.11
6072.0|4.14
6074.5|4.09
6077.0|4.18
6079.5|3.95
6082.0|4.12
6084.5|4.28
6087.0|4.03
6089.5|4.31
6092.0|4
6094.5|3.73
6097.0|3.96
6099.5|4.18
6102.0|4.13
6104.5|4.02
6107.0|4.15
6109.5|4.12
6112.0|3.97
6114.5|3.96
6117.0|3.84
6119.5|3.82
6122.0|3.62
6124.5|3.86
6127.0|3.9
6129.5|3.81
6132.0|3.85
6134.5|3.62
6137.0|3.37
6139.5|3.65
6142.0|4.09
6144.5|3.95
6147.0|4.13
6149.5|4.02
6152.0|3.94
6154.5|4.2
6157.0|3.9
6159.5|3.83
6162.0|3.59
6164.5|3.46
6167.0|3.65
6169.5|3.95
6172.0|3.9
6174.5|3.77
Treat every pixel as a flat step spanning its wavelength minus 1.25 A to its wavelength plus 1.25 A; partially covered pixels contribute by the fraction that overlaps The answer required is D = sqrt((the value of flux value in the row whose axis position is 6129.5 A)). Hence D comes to 1.95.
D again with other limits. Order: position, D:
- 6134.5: 1.90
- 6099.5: 2.04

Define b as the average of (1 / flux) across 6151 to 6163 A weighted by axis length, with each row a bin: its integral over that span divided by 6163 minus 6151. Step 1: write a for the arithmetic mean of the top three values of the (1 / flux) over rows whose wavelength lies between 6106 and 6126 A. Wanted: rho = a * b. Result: 0.068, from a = 0.27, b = 0.257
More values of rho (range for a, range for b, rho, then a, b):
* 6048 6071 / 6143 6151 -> 0.064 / 0.26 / 0.248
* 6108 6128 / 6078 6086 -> 0.065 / 0.27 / 0.243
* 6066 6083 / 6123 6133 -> 0.064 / 0.25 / 0.260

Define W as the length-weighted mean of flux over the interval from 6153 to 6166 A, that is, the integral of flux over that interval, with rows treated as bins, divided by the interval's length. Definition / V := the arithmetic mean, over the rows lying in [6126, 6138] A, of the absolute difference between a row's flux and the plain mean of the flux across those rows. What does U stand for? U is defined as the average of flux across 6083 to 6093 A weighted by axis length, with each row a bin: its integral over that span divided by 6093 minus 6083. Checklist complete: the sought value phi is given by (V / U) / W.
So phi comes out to 0.0109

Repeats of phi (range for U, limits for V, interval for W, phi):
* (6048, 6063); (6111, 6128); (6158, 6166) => 0.0055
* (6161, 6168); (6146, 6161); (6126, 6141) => 0.0086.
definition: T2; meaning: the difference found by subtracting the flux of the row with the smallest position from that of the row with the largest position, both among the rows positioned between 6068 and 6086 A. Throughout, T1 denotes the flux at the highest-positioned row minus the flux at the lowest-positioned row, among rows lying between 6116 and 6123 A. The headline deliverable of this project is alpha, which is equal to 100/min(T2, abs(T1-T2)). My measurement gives 588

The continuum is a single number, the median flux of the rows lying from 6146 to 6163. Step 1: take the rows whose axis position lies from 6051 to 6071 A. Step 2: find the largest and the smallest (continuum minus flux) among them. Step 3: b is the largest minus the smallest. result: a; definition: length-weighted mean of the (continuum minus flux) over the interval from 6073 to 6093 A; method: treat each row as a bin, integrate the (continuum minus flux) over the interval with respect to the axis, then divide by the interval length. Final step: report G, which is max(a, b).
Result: 0.43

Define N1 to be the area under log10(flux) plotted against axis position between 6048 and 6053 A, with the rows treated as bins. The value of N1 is 2.96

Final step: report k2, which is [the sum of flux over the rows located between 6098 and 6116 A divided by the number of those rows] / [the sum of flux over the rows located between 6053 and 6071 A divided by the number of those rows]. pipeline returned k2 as 1.00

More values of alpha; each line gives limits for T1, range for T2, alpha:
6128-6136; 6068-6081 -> -625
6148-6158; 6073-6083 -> 3333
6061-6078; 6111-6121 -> -667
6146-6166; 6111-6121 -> -667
